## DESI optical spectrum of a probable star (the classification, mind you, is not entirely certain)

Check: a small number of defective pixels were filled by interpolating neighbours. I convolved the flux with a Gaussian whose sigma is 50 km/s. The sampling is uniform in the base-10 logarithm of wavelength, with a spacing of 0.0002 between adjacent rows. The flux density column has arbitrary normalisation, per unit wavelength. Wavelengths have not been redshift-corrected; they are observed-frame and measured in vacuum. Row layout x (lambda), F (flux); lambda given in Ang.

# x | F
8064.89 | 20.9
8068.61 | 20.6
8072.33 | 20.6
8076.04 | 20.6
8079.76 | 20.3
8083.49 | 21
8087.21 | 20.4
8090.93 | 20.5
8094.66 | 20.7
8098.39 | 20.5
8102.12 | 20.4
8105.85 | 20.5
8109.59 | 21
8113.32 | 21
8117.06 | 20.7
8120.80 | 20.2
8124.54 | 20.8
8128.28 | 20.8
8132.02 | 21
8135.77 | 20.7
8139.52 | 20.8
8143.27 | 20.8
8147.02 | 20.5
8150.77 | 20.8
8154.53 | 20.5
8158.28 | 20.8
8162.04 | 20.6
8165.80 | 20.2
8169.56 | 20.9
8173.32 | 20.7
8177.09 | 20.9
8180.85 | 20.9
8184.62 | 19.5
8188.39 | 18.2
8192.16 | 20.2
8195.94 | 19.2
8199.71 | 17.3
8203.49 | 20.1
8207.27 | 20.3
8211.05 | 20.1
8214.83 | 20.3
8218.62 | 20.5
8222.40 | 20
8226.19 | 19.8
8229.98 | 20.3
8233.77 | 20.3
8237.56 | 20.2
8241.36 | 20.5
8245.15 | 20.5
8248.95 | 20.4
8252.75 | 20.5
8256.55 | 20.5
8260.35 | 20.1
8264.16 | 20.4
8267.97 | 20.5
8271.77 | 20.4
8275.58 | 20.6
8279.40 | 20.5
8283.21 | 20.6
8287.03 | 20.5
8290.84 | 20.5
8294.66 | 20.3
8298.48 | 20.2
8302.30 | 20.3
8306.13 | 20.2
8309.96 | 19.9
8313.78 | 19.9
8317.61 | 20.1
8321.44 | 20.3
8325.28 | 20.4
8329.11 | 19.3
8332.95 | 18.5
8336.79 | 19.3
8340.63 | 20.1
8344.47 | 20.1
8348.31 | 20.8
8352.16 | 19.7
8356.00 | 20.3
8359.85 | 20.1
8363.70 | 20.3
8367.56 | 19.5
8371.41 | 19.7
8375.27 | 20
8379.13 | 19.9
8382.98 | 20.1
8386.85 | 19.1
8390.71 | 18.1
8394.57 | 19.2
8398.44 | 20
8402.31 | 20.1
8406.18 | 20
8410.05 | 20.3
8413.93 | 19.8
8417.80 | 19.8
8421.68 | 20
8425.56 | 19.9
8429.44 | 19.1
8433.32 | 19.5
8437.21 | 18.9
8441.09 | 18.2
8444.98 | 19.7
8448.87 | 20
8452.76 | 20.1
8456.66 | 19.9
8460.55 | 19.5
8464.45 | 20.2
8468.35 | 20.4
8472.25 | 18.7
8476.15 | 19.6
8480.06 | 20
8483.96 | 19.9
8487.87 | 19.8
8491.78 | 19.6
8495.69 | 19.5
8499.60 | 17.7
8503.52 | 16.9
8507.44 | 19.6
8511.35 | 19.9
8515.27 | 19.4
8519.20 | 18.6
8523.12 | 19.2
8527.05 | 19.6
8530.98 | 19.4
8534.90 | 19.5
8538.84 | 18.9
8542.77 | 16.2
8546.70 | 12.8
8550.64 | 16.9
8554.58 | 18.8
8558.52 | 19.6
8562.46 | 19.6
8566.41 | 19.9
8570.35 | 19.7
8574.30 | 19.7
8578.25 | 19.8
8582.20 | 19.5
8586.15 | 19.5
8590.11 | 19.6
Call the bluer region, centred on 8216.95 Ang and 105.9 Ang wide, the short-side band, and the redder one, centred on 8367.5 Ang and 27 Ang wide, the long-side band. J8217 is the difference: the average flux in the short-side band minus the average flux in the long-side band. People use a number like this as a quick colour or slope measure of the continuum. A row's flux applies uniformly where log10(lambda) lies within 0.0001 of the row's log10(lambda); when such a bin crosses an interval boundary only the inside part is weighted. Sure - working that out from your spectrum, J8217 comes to 0.15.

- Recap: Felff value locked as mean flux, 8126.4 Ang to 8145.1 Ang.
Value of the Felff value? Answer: 20.82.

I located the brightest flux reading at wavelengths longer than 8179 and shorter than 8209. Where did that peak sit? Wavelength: 8180.85 Ang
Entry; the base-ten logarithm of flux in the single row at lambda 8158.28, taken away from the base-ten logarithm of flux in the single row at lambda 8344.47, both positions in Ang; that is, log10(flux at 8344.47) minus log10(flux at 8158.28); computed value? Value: -0.0149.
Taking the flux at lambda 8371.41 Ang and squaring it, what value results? 388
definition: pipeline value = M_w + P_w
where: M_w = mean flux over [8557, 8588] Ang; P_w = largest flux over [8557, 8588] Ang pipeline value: 39.6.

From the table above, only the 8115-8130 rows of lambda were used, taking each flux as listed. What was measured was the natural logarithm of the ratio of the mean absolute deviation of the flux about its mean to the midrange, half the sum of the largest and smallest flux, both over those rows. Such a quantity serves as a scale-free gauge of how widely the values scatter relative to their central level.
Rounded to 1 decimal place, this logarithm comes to -4.6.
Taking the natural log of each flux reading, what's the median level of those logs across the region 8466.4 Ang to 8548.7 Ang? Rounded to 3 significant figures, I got 2.97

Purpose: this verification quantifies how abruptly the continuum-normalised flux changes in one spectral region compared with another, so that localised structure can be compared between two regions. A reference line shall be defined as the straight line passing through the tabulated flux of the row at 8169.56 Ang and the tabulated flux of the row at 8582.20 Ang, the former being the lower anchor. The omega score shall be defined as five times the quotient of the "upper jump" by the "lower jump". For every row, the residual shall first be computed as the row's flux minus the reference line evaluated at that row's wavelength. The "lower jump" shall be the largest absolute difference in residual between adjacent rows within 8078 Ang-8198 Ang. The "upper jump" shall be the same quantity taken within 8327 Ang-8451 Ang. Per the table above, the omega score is 4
